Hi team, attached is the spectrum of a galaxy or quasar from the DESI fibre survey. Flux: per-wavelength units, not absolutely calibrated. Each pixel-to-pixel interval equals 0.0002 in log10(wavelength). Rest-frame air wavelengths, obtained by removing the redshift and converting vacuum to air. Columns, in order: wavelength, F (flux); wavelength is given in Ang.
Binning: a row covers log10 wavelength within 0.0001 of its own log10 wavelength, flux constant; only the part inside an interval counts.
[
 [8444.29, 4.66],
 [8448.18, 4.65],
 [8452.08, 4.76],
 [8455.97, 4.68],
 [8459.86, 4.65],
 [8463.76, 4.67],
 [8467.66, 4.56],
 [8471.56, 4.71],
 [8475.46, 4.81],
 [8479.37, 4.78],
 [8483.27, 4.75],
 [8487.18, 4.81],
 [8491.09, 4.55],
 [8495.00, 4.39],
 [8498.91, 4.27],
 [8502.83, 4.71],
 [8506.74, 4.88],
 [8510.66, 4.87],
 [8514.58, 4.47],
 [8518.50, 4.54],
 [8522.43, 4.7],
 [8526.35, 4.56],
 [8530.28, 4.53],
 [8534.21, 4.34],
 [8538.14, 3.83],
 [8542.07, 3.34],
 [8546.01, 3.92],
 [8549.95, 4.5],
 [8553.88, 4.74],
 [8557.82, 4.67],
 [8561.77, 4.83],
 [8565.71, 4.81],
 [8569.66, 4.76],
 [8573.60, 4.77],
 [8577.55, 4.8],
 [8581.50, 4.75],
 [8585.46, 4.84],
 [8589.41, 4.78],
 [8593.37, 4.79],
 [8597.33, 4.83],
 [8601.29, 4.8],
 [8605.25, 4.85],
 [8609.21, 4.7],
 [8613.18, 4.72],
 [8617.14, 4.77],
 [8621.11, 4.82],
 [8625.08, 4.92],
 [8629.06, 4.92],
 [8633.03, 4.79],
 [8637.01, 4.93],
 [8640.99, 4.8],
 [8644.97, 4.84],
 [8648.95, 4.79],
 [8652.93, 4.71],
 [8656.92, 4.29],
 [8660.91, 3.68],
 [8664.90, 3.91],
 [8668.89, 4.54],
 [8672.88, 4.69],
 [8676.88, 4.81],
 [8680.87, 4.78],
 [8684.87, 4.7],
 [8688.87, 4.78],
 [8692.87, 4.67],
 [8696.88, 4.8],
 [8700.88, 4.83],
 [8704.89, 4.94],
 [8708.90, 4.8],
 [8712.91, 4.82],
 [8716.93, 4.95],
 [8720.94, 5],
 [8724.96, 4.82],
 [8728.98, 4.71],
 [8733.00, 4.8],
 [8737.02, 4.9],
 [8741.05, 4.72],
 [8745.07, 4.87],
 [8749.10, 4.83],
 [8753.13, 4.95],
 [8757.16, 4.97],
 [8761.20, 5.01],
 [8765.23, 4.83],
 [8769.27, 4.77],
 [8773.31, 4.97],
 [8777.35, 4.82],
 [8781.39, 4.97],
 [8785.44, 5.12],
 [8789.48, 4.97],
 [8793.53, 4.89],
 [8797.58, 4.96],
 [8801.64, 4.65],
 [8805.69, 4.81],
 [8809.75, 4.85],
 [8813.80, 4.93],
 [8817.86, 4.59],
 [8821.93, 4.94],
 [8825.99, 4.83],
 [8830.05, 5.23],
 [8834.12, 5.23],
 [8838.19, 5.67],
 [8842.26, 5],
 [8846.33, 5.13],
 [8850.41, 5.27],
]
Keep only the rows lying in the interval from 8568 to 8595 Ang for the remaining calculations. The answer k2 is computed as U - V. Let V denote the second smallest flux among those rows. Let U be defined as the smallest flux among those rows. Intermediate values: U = 4.75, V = 4.76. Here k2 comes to -0.01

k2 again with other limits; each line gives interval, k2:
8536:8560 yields -0.49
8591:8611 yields -0.09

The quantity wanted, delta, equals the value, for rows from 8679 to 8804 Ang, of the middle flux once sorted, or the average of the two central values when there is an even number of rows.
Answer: 4.83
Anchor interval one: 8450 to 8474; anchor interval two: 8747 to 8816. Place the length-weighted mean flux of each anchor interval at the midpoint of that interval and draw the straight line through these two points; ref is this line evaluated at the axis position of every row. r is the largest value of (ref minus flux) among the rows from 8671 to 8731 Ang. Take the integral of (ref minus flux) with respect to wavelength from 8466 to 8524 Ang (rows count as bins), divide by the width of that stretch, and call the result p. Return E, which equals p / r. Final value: 0.26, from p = 0.044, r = 0.2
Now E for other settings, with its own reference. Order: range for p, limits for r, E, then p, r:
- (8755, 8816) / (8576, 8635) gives 0.02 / 0.002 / 0.1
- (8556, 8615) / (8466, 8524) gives -0.05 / -0.019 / 0.4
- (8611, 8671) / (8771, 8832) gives 0.51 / 0.172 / 0.3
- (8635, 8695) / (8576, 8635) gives 2.85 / 0.222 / 0.1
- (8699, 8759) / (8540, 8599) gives 0.00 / 0.002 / 1.4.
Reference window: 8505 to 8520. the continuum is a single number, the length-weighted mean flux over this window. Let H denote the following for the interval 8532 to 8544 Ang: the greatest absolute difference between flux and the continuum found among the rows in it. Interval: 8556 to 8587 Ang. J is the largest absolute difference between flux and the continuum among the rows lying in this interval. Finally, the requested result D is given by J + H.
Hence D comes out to 1.50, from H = 1.35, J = 0.15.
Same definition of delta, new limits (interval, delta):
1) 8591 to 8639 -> 4.81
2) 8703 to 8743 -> 4.82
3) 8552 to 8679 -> 4.79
